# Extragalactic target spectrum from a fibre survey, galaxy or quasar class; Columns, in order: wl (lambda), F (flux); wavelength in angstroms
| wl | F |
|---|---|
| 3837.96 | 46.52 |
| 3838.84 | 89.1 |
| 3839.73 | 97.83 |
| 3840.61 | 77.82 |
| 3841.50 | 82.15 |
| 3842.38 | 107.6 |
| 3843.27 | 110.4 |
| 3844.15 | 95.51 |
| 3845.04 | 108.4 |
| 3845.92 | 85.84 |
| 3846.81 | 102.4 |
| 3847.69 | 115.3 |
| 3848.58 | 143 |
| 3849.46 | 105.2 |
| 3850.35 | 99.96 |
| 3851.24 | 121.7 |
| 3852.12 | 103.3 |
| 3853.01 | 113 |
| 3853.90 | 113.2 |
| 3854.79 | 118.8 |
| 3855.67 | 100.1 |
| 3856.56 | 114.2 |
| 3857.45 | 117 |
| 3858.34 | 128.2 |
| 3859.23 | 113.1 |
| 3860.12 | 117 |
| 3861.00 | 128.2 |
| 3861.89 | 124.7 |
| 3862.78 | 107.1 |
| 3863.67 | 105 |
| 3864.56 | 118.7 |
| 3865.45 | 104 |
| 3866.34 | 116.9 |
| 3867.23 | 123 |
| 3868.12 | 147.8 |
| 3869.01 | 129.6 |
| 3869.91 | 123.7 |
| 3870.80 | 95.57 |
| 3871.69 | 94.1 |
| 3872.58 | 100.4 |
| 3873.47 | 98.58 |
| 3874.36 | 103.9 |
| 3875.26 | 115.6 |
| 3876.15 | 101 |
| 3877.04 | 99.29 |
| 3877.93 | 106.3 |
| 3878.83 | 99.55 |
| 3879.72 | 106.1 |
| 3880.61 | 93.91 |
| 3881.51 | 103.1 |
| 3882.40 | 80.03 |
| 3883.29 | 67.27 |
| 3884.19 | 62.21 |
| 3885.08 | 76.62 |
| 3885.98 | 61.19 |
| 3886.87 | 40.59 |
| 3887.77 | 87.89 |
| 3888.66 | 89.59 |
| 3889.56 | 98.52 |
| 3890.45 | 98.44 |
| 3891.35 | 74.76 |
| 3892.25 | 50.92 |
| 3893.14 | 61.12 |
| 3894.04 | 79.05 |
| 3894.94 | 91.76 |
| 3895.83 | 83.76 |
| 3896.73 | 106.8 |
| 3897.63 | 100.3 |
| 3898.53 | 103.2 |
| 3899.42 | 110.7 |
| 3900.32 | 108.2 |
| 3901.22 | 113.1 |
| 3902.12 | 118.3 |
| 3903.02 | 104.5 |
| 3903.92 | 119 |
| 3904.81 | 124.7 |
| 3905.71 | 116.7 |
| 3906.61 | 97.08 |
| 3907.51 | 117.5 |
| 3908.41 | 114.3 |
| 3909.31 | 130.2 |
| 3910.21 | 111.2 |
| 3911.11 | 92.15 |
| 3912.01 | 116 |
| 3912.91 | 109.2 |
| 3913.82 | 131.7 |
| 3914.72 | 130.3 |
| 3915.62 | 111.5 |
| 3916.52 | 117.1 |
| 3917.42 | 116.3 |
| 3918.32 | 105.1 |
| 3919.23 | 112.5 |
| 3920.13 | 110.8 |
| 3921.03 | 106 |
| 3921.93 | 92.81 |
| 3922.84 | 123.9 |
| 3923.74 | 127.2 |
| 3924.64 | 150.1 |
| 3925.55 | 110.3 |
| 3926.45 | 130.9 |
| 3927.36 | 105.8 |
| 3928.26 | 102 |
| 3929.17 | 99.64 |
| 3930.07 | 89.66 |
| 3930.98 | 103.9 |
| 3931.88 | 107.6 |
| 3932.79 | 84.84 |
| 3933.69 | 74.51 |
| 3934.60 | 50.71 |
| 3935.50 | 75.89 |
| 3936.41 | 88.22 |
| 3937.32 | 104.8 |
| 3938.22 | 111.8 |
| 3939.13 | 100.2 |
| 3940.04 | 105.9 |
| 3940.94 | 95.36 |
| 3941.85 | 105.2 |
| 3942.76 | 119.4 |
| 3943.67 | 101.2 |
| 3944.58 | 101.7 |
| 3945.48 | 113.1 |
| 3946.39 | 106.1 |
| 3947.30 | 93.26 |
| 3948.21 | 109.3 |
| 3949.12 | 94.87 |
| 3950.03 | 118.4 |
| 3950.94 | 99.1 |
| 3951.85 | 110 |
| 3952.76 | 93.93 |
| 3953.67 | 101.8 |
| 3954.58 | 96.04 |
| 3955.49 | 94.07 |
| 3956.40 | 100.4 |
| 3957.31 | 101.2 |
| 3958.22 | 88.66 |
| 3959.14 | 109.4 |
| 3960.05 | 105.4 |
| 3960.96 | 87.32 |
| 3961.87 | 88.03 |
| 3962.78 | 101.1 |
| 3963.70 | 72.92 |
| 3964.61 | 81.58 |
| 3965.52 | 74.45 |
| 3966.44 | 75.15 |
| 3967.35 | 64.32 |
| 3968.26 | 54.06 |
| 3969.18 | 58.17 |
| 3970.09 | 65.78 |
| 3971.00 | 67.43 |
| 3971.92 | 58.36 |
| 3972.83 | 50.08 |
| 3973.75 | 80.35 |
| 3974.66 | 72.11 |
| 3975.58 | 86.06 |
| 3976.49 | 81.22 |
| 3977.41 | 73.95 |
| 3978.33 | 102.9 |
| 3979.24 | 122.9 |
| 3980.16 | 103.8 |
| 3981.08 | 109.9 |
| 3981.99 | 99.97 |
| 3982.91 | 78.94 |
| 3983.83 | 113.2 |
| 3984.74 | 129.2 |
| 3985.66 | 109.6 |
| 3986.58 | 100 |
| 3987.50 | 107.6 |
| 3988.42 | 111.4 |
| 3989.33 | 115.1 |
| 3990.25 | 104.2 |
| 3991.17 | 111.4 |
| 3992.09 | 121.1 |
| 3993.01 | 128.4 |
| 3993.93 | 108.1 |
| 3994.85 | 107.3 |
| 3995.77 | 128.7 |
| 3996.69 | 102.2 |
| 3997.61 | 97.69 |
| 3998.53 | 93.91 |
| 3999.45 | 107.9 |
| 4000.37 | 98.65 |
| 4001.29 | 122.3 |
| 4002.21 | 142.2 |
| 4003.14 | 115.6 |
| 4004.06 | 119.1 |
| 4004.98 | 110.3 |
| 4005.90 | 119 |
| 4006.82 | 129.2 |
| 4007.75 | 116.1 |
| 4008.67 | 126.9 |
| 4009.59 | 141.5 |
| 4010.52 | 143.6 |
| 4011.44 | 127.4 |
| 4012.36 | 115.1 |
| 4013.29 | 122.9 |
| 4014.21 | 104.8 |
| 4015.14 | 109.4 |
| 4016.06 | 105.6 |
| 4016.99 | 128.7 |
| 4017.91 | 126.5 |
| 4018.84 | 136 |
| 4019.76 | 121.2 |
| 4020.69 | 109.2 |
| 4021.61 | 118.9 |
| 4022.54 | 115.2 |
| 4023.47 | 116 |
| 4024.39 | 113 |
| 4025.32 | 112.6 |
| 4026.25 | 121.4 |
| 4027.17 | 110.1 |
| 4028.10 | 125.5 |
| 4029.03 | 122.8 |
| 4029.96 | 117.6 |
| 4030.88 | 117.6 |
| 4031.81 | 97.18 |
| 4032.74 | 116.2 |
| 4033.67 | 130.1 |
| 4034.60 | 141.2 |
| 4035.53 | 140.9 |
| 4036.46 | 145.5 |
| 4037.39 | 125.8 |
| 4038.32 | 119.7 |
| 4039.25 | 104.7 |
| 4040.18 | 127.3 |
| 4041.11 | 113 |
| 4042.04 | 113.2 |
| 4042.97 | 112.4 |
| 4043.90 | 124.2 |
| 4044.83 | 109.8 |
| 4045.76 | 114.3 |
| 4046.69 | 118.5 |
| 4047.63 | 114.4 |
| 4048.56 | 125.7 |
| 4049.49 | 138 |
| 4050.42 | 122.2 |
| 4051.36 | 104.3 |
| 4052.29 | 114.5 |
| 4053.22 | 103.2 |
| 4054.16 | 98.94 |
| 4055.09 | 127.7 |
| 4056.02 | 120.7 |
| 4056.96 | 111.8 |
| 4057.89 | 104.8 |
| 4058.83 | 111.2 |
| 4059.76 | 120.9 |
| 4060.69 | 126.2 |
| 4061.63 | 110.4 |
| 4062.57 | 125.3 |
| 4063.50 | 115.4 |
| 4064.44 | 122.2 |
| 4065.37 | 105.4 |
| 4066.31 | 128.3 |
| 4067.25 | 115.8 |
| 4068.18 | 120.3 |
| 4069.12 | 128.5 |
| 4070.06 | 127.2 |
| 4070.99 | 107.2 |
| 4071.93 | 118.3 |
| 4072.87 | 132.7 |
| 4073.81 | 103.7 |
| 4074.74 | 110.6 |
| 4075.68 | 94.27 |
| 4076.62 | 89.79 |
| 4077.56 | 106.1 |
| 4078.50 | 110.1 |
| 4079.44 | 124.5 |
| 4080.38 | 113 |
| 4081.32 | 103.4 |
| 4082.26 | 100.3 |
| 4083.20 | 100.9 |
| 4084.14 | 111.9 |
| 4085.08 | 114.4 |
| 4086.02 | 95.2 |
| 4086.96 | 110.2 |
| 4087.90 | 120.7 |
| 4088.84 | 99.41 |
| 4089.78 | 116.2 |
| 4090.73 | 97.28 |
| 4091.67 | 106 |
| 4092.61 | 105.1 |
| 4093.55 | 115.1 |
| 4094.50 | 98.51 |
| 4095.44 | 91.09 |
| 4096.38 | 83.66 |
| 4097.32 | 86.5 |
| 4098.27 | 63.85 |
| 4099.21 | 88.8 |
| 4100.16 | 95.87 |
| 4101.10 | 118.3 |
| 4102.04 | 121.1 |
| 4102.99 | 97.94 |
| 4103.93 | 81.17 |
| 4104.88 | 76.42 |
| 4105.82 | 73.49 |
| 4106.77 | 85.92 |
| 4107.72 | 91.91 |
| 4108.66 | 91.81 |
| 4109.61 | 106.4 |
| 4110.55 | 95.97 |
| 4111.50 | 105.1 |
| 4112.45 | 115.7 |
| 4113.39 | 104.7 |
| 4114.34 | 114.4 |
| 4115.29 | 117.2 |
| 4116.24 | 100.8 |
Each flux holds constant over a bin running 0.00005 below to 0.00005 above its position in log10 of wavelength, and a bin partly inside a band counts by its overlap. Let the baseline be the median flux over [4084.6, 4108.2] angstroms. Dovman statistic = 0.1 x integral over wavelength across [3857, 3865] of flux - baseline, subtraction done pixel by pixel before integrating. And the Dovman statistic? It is 16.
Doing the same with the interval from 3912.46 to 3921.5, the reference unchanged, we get 16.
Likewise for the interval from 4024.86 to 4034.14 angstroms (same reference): 18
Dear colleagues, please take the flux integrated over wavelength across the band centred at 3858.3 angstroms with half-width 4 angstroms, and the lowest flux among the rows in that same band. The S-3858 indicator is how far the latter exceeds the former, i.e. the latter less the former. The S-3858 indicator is -843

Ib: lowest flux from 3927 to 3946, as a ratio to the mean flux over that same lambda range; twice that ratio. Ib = 1.04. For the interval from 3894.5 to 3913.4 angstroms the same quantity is 1.54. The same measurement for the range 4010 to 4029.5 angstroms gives 1.76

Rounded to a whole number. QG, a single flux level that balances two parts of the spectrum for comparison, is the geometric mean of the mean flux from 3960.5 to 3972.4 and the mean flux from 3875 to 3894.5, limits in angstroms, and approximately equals 78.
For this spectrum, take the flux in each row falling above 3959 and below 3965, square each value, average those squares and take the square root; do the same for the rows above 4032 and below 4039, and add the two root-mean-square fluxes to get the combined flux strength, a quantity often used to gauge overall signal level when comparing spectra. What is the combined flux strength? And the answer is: 225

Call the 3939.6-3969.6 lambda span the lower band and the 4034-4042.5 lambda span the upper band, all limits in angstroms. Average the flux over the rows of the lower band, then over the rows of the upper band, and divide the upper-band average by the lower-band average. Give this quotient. 1.33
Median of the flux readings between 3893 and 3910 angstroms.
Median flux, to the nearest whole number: 108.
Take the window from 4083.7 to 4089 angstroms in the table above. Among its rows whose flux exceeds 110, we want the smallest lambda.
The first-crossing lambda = 4084.14 angstroms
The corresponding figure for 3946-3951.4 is 3950.03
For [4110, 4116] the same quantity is 4112.45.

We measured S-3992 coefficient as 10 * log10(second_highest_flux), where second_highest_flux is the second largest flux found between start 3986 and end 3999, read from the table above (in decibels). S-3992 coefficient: 21.09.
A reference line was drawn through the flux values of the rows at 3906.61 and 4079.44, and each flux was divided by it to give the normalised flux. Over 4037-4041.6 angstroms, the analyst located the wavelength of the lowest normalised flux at 4039.25 angstroms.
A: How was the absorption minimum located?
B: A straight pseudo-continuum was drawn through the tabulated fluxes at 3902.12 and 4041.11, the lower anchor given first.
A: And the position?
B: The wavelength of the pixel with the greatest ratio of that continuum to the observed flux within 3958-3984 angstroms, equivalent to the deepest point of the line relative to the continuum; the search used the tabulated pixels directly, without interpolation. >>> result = 3972.83 angstroms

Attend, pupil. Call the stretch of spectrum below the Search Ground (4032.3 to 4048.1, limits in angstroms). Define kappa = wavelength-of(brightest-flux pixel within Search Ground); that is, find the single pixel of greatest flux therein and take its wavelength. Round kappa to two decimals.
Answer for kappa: 4036.46 angstroms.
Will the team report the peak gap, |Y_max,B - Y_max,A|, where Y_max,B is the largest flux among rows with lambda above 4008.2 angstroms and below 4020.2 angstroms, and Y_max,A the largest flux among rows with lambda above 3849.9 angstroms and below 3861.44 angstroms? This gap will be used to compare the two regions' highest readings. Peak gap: 15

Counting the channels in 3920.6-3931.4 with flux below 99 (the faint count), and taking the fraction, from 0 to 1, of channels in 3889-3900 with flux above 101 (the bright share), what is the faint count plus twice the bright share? 2.5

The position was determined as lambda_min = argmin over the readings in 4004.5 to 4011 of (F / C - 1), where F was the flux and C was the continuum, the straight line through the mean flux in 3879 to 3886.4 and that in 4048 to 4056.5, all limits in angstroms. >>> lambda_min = 4004.98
